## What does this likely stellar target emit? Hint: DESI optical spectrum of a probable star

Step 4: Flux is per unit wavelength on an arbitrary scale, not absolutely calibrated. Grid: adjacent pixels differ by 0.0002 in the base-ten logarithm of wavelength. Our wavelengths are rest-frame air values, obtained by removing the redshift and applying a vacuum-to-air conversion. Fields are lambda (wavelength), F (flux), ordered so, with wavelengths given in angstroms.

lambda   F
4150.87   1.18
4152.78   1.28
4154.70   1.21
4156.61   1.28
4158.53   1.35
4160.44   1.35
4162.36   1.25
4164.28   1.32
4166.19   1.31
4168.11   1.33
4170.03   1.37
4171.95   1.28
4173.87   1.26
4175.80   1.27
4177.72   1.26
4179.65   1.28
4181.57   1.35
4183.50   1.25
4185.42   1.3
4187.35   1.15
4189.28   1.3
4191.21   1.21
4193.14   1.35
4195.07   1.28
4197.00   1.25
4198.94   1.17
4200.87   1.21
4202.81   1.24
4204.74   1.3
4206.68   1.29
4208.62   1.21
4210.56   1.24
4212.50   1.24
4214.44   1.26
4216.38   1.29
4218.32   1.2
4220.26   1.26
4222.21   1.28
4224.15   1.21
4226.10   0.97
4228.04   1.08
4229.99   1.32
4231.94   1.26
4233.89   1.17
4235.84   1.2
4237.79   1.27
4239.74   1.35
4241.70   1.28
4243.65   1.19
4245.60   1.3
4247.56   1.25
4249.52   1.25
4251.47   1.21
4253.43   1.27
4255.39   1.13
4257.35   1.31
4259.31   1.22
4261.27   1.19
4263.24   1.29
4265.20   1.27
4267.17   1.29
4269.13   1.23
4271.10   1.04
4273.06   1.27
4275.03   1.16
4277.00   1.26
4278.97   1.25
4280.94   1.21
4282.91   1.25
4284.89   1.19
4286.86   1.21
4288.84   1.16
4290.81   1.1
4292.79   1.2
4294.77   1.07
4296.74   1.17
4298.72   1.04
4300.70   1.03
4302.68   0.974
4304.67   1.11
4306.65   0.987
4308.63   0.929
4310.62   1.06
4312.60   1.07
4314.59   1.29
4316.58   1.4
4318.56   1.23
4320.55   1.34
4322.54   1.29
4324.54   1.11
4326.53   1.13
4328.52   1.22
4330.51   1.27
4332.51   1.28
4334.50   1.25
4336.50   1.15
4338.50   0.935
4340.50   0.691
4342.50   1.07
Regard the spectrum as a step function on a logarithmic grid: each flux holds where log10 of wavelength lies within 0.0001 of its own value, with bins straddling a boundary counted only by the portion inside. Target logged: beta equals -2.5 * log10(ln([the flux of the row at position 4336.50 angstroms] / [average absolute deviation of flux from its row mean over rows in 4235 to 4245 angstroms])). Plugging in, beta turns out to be -1.24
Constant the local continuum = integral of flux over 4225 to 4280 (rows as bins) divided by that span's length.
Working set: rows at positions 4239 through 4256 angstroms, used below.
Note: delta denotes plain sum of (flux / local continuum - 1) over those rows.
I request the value 0.2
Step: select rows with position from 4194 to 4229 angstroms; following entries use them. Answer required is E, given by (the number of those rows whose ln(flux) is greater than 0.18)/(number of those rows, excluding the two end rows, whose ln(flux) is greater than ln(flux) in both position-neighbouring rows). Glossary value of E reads 5.0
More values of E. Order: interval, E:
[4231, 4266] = 2.8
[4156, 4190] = 3.4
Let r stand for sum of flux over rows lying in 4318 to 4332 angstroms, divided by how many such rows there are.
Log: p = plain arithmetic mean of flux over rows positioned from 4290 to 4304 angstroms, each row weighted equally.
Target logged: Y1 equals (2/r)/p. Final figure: 1.50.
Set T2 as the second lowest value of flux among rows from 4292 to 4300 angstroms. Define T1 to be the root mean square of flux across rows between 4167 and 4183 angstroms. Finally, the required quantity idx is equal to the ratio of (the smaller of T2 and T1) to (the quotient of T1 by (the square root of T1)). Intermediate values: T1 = 1.301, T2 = 1.07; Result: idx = 0.94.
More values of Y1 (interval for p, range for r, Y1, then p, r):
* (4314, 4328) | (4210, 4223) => 1.27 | 1.26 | 1.25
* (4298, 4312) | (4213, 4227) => 1.62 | 1.02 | 1.21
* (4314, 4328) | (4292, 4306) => 1.47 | 1.26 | 1.08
